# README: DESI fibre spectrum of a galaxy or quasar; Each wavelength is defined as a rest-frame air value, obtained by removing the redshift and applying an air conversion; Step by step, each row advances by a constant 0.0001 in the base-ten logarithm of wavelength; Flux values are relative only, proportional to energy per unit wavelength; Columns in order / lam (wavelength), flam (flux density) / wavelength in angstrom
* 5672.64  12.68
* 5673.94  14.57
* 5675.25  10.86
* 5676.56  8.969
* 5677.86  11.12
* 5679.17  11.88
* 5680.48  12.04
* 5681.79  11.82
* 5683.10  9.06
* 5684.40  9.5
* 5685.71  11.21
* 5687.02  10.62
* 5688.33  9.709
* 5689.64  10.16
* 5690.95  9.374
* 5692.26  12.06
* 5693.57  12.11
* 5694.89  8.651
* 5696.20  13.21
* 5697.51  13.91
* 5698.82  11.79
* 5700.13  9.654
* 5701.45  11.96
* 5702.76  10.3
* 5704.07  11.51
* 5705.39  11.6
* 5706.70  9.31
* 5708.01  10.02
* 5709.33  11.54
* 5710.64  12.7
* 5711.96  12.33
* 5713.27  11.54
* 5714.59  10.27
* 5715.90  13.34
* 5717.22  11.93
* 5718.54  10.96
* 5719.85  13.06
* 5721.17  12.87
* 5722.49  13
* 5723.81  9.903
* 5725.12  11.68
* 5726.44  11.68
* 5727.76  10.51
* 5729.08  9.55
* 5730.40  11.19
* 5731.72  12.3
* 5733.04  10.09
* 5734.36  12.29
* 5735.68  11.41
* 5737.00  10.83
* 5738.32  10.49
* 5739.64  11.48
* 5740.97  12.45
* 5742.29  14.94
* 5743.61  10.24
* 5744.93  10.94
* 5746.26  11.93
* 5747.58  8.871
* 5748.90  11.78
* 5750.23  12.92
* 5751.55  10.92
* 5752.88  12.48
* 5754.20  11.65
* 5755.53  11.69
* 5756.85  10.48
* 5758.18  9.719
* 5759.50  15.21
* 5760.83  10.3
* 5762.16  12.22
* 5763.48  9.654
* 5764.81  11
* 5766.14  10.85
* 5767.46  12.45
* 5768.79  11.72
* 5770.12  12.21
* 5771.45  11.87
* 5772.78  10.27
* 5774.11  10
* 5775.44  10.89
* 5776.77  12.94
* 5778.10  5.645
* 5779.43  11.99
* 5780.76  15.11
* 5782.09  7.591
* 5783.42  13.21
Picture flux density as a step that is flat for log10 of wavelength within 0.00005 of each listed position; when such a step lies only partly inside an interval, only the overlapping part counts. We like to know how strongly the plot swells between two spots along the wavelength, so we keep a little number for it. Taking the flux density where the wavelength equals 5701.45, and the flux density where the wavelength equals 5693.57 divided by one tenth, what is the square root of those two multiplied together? 38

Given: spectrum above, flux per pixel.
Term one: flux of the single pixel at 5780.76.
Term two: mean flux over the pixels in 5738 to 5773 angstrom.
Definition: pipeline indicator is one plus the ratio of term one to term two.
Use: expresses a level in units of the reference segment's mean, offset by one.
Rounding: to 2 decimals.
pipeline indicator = 2.31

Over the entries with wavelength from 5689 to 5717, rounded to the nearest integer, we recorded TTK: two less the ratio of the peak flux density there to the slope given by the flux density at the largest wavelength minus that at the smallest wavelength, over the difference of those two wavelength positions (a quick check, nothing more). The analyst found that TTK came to -113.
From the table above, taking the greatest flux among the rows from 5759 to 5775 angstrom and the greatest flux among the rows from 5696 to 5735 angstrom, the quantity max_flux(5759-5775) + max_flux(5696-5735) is 29.1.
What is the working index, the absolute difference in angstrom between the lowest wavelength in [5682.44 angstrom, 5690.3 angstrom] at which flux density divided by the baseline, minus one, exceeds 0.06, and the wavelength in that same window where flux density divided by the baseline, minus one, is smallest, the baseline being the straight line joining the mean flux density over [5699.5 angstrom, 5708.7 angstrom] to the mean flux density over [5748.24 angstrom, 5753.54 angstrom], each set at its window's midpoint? 2.6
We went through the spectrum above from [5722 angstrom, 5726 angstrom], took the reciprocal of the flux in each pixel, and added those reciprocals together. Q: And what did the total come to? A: 0.264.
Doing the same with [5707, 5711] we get 0.265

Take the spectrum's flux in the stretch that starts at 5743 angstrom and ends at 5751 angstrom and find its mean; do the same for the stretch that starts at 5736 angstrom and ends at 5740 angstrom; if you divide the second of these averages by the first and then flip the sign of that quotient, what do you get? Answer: -0.98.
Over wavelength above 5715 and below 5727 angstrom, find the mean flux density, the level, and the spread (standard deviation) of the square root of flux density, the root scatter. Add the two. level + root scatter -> 12.2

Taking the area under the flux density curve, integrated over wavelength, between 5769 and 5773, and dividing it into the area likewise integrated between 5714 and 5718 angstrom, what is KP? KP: 1.02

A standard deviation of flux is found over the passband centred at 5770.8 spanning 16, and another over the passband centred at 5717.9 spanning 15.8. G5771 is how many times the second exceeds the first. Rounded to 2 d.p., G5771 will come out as 0.59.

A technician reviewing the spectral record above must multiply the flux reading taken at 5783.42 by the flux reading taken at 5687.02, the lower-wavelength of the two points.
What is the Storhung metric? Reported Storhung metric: 140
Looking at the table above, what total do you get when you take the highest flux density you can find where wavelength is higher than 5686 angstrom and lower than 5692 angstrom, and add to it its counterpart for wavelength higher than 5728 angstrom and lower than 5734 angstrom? 22.9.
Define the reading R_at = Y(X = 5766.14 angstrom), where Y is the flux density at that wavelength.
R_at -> 10.85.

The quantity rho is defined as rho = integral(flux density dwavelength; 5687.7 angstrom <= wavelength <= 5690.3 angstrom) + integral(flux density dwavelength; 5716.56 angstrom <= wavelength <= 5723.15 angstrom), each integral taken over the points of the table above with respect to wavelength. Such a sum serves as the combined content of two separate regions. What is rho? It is 107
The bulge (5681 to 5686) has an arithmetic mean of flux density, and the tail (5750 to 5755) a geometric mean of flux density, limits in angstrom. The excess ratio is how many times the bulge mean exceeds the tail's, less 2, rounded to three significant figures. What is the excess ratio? -1.13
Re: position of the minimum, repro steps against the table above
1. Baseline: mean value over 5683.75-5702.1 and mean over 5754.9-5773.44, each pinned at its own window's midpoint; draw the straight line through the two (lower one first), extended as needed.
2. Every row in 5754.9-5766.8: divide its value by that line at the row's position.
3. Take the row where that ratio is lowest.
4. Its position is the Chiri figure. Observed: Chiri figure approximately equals 5763.48 angstrom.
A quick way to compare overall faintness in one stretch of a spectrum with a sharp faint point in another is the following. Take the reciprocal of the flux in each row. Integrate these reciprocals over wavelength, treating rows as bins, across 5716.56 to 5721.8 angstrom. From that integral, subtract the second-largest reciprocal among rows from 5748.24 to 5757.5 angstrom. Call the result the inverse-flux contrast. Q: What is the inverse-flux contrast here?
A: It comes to 0.3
